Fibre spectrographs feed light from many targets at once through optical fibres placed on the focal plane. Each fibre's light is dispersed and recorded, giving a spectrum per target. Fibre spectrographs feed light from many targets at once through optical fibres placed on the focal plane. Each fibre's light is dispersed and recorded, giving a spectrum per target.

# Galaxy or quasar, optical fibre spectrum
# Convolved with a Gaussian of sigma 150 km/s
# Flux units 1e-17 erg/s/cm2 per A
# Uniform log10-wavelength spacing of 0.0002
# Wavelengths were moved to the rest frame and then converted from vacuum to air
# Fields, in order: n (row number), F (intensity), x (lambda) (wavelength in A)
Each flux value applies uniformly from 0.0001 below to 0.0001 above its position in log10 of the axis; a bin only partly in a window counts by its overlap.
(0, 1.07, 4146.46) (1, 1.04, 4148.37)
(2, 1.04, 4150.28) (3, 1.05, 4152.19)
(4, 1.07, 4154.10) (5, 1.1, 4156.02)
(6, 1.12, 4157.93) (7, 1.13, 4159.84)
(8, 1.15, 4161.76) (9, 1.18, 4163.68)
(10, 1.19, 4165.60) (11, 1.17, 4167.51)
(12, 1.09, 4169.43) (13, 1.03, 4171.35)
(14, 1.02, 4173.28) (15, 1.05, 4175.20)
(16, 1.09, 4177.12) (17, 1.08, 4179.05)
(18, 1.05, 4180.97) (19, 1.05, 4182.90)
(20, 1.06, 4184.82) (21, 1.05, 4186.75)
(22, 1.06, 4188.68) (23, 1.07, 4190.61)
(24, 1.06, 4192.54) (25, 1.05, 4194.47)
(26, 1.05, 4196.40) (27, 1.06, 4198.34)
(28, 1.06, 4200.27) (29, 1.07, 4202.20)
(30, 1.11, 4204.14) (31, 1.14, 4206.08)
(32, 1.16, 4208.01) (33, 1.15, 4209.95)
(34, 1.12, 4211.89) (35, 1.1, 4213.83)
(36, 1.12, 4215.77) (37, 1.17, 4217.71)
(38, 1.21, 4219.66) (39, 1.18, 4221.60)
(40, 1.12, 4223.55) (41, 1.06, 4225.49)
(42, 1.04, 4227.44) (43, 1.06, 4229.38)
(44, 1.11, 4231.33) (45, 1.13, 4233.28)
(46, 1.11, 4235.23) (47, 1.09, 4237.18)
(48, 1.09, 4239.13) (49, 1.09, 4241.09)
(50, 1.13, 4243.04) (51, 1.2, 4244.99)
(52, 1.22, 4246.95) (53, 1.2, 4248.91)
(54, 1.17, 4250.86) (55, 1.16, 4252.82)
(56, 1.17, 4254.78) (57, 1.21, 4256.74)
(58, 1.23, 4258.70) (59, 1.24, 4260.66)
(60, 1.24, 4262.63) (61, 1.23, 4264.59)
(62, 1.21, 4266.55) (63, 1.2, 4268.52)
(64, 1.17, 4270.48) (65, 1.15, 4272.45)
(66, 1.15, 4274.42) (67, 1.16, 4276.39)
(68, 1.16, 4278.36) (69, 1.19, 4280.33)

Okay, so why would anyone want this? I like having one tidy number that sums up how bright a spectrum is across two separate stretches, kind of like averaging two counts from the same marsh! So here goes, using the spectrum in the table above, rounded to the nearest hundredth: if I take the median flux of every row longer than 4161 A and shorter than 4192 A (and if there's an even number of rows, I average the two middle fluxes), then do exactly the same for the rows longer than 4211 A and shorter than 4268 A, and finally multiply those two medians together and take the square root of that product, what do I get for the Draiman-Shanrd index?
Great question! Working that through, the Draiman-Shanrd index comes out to 1.11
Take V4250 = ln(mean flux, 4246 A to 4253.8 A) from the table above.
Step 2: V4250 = 0.17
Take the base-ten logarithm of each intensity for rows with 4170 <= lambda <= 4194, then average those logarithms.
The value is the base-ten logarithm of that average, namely -1.63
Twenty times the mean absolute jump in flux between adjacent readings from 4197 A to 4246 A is 0.57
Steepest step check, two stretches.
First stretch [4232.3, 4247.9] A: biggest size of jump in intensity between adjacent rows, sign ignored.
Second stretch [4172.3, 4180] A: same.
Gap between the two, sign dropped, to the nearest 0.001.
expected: 0.030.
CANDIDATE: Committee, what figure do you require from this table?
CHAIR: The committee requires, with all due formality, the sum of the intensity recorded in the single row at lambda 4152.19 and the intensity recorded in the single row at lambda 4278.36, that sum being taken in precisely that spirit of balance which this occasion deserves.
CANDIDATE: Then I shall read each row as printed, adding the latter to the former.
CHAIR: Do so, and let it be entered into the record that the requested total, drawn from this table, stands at 2.21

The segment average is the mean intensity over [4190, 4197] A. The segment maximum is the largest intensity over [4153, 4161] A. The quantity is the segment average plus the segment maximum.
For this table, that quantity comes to 2.19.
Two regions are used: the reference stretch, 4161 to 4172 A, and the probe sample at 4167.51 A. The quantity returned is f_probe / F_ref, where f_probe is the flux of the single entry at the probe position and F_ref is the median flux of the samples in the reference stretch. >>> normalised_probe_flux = 1.01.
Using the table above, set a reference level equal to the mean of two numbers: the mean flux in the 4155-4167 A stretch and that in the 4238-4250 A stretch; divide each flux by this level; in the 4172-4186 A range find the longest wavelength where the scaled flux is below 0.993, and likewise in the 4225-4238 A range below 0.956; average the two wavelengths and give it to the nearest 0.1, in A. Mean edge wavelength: 4211.0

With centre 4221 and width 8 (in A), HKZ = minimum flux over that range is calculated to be 1.12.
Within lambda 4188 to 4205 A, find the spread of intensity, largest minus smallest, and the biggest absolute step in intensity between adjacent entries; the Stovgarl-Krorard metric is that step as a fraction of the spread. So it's 0.67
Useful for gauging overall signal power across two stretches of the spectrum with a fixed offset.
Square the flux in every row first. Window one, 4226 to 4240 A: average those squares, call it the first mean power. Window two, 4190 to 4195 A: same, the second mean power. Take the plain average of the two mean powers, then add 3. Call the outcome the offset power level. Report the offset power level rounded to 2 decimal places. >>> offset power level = 4.16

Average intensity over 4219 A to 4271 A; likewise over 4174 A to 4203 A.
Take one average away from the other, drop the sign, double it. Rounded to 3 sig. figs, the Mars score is 0.195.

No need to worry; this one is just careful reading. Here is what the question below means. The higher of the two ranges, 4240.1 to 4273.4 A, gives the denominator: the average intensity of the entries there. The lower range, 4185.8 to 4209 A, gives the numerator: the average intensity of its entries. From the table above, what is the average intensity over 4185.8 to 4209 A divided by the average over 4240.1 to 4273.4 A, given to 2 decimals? 0.91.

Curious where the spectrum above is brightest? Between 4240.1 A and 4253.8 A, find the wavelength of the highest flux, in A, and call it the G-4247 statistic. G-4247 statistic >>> 4246.95 A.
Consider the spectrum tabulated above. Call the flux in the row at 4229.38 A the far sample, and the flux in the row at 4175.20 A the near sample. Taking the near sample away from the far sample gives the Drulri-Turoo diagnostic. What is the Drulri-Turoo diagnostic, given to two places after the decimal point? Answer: 0.01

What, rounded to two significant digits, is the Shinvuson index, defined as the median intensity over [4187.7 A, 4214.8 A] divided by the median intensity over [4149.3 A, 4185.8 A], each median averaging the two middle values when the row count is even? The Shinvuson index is 0.99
